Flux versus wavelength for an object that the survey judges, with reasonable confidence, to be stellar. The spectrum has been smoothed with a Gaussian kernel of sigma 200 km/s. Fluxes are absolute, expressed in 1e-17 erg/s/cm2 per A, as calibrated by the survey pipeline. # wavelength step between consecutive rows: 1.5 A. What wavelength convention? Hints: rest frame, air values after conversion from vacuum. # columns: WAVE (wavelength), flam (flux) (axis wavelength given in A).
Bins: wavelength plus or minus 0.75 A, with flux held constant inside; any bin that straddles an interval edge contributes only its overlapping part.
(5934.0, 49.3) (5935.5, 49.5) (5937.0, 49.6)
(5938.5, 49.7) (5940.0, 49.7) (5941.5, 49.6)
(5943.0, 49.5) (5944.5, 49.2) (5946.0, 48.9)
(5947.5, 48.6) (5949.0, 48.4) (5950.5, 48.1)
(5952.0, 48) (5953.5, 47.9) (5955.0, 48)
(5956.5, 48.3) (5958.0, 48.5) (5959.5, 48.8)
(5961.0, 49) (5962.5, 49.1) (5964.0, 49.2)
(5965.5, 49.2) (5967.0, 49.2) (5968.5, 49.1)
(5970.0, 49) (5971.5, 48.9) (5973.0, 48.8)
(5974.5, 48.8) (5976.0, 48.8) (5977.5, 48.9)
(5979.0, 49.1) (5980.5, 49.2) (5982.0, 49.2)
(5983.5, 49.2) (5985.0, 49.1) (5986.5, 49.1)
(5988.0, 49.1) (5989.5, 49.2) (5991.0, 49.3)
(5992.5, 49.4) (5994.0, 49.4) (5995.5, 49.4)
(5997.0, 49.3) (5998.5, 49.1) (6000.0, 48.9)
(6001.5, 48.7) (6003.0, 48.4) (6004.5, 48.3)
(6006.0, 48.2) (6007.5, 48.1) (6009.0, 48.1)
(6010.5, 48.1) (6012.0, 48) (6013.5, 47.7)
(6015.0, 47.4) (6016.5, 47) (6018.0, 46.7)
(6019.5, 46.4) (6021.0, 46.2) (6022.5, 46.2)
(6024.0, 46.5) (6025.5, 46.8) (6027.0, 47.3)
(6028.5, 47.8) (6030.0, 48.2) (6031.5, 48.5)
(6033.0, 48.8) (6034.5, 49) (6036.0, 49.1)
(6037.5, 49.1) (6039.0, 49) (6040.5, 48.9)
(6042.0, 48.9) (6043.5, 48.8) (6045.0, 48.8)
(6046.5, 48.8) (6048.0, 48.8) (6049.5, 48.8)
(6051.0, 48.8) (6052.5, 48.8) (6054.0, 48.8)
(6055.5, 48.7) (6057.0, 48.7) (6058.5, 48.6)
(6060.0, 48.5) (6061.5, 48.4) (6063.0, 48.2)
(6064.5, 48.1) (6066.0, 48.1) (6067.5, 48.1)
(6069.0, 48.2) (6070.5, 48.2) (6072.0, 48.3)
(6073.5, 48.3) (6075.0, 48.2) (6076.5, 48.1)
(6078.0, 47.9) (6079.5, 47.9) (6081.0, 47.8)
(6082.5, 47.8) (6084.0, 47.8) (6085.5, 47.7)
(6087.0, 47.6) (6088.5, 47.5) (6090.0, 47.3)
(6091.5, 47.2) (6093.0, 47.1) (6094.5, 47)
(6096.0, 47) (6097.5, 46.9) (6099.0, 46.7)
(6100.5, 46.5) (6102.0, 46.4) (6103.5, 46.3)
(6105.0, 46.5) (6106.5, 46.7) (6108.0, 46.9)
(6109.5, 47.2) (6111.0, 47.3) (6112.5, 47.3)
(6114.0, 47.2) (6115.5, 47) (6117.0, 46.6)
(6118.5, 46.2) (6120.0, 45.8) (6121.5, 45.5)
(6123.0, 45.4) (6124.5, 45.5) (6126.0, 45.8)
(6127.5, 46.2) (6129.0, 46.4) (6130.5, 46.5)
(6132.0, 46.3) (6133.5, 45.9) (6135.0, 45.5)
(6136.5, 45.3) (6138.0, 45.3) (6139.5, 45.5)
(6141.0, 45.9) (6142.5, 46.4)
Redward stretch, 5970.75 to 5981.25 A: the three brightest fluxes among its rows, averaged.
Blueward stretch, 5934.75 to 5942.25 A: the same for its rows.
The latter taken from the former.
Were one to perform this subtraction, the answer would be -0.60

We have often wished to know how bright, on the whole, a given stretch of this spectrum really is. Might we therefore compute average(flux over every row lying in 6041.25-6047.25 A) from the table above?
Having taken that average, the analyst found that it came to 48.8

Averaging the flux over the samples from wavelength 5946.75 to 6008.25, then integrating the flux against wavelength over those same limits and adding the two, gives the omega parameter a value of 3052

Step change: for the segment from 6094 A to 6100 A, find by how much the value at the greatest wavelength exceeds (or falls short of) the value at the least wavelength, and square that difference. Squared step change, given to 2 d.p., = 0.09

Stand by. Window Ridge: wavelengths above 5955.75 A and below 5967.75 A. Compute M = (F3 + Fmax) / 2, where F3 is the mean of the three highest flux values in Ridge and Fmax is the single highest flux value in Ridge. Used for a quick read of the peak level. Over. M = 49.2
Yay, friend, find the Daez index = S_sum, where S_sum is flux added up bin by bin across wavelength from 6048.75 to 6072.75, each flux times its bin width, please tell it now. 1163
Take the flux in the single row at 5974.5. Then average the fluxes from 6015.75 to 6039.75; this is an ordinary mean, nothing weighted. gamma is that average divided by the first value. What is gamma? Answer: 0.977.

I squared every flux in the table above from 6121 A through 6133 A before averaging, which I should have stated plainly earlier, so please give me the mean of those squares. 2112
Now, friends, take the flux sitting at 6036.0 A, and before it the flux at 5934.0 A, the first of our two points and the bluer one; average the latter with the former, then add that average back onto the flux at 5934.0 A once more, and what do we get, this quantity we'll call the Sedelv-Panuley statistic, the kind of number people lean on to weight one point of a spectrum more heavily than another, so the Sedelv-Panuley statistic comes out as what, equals 98.5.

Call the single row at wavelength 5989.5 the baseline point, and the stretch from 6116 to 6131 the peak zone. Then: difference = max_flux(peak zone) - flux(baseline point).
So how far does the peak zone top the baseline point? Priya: -2.6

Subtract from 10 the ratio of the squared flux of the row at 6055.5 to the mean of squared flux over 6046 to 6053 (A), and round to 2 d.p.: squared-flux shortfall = 9.00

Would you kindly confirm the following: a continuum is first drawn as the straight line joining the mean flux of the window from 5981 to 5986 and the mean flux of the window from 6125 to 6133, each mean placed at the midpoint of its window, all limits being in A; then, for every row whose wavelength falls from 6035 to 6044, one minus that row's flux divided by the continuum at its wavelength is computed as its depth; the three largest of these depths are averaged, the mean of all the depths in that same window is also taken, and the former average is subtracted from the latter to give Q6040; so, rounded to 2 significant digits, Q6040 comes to -0.0011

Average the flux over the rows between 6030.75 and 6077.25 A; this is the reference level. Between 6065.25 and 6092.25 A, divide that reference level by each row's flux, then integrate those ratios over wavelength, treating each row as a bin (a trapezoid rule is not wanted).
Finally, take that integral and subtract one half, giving 26.9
